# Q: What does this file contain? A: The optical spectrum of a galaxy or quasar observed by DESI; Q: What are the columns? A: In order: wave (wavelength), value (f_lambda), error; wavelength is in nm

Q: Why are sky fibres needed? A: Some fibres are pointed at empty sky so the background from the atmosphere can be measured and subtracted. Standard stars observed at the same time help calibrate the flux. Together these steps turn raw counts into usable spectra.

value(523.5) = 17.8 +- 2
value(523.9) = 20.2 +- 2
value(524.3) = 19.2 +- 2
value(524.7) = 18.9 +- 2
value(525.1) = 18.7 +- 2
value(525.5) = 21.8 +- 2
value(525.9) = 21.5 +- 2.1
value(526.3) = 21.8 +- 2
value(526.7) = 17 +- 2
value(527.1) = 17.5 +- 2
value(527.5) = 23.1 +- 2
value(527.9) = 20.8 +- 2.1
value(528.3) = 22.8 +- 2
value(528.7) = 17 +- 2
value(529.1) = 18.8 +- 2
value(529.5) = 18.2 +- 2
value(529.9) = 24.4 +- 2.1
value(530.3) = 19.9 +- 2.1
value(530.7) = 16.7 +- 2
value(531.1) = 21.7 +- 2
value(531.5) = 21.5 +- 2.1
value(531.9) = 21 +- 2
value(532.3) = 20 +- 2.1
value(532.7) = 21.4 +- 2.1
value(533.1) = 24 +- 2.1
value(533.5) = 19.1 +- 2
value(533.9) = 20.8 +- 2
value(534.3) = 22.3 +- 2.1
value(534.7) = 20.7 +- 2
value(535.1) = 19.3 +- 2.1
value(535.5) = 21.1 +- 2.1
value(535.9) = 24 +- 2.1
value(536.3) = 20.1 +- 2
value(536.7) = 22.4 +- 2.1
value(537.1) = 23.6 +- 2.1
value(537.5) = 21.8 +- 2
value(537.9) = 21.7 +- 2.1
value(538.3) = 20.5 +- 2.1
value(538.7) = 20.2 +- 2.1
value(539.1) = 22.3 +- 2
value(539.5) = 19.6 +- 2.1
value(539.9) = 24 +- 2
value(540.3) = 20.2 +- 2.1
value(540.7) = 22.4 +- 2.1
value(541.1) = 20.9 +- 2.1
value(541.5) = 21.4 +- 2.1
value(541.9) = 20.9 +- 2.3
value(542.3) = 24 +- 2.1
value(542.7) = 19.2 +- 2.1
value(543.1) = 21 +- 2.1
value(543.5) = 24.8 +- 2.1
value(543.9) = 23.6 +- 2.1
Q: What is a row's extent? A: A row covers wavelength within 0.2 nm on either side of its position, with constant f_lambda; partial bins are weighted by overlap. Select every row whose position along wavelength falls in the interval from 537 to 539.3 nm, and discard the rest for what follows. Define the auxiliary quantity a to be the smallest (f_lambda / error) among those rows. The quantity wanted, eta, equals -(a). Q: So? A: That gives -9.6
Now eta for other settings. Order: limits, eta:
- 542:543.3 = -9.1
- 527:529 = -8.5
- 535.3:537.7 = -10.0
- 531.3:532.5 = -9.5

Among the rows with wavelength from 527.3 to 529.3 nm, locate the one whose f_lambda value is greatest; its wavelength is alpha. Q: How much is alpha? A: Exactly 527.5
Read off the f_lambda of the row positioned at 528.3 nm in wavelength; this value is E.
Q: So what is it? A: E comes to 22.8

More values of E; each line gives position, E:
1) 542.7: 19.2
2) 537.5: 21.8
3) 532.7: 21.4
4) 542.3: 24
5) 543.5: 24.8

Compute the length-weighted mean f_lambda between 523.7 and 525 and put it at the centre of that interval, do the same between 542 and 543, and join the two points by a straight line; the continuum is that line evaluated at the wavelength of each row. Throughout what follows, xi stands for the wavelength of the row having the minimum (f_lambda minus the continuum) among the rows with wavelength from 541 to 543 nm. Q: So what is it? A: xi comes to 542.7 nm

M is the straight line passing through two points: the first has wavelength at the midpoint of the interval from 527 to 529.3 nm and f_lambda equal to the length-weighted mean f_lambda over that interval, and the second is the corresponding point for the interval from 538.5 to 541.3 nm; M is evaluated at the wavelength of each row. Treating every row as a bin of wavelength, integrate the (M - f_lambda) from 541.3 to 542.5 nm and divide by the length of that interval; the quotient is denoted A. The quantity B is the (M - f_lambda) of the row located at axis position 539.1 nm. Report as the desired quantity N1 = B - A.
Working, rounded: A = -0.51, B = -1.0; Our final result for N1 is -0.5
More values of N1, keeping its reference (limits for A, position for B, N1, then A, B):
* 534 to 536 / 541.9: 1.2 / -0.48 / 0.7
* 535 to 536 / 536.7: -0.8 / -0.53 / -1.4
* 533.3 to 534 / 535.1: 0.7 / 0.87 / 1.6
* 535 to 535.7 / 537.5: -1.2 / 0.55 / -0.7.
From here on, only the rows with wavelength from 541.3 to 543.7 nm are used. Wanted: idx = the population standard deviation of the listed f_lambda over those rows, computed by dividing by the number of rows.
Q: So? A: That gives 1.9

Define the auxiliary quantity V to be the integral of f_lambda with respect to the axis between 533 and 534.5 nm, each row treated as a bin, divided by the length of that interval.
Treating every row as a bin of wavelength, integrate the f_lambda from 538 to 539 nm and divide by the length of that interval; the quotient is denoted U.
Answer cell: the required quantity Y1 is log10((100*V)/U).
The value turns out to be 2.015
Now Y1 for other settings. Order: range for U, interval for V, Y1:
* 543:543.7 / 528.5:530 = 1.920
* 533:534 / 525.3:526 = 2.012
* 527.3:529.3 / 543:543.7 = 2.053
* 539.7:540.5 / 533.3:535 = 1.970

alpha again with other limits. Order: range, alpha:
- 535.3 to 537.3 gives 535.9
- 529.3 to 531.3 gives 529.9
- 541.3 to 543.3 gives 542.3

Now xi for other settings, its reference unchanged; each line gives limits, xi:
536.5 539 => 538.7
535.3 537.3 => 536.3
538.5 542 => 539.5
